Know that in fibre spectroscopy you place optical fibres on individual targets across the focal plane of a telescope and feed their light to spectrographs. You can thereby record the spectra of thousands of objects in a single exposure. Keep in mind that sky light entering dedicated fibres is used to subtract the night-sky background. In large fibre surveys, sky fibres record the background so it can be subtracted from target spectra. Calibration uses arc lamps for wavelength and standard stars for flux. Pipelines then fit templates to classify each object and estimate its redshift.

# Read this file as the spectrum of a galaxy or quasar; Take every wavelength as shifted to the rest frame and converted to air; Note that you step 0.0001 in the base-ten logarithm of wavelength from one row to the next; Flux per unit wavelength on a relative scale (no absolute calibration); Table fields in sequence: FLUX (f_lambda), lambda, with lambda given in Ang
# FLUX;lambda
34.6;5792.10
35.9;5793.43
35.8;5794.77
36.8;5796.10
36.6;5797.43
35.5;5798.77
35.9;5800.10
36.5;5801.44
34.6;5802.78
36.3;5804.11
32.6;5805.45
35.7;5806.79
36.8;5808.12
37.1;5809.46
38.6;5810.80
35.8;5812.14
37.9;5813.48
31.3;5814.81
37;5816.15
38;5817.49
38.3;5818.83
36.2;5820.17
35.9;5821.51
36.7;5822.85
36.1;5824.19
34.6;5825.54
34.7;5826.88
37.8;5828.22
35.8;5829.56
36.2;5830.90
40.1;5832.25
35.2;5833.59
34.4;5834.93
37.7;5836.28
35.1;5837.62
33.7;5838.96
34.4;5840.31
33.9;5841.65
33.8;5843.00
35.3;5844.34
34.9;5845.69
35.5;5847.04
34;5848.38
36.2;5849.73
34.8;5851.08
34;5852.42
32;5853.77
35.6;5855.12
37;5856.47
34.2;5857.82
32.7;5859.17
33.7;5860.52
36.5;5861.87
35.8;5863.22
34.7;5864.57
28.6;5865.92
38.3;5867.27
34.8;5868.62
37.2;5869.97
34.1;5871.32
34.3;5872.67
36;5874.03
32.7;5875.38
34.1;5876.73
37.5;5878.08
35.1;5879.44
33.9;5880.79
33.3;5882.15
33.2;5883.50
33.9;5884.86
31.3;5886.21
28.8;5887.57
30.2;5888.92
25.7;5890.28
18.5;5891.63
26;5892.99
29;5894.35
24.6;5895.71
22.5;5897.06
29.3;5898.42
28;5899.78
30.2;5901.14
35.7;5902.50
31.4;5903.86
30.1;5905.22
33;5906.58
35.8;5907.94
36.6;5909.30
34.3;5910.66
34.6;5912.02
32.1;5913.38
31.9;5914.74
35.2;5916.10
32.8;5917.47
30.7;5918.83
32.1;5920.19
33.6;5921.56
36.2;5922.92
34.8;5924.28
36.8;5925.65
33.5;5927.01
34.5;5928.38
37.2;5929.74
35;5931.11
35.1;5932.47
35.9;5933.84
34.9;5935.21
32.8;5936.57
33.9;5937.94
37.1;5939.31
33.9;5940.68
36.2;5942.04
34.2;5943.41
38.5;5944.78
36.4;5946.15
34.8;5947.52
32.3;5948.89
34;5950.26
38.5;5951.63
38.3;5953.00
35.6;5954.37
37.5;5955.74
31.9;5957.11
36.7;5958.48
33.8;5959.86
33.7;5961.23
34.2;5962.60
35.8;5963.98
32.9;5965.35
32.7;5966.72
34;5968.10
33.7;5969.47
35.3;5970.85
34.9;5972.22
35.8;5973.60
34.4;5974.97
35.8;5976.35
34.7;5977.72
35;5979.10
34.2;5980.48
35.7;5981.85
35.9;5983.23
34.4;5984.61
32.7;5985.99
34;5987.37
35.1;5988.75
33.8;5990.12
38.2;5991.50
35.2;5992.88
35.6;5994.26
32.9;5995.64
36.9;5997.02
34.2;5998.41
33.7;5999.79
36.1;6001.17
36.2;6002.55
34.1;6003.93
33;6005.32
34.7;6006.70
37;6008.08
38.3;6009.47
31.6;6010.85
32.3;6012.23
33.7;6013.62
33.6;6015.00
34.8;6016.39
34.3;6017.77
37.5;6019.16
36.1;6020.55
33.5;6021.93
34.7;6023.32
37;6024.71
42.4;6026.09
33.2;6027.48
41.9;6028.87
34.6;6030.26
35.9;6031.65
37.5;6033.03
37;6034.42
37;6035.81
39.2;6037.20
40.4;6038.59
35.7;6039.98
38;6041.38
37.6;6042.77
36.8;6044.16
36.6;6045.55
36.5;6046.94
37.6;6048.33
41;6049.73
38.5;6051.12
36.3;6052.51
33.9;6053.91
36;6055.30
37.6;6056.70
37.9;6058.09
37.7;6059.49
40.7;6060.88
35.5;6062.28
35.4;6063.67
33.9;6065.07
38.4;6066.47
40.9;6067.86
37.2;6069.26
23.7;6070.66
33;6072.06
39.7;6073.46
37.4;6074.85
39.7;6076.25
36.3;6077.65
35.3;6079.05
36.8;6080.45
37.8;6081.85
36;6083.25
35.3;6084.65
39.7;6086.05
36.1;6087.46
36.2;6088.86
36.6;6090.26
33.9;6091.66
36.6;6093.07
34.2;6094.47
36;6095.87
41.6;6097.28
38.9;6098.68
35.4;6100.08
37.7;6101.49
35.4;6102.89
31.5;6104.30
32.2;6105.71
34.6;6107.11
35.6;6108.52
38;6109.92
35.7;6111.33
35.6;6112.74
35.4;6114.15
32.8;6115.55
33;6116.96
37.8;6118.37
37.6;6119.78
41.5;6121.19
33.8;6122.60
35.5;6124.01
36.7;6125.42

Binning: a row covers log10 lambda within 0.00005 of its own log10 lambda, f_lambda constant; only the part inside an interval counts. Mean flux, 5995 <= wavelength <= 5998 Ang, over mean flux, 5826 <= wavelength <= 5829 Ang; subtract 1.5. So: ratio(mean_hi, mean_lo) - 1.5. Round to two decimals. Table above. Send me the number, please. -0.54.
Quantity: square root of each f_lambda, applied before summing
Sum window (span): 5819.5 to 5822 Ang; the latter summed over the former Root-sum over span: 12.0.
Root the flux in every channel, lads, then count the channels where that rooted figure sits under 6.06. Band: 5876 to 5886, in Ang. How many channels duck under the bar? 6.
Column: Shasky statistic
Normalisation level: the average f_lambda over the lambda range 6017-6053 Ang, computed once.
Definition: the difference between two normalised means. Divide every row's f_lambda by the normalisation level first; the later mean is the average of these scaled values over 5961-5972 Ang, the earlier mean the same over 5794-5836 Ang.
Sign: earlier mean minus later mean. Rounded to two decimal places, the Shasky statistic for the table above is 0.06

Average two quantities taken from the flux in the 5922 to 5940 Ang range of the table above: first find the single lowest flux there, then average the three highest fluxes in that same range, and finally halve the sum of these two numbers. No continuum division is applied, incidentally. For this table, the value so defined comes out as 35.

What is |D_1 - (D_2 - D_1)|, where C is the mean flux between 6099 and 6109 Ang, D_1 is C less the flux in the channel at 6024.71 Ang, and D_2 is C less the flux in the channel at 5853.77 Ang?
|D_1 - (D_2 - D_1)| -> 7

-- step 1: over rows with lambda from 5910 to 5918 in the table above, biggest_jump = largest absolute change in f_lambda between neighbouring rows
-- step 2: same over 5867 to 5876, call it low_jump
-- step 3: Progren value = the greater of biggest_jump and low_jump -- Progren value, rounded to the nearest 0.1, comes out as 3.5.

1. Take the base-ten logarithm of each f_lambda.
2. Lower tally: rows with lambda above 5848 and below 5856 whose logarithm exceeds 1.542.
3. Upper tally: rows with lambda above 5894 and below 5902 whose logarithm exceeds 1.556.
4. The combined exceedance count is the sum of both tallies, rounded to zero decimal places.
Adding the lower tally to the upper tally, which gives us 2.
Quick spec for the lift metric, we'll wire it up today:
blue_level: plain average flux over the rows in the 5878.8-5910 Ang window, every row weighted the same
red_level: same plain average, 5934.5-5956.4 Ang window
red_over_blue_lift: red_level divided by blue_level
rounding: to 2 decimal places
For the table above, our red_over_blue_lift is 1.17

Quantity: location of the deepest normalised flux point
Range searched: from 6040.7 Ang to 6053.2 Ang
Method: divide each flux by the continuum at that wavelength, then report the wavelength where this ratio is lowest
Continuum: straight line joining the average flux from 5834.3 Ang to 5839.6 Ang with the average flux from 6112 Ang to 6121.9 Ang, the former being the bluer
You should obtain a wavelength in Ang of 6052.51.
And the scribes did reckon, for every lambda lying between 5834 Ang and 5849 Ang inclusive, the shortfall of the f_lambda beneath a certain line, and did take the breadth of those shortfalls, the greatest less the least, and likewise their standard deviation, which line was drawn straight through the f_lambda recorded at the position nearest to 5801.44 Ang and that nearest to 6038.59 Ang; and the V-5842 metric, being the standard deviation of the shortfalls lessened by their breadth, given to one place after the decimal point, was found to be -2.9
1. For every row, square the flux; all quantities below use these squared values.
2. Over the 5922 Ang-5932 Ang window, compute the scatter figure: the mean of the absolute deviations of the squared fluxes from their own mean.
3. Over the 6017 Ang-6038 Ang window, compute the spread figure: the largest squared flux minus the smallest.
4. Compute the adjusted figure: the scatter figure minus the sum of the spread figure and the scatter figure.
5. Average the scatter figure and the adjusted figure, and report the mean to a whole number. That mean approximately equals -308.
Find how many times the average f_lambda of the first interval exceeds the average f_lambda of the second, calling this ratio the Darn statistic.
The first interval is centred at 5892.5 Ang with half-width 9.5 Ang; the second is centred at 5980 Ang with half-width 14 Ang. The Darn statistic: 0.80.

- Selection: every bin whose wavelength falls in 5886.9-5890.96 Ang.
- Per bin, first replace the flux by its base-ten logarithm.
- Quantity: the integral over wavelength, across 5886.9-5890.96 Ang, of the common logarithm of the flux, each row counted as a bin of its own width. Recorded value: 5.90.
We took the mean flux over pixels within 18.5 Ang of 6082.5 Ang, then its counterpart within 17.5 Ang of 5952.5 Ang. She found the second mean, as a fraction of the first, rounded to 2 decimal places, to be 0.96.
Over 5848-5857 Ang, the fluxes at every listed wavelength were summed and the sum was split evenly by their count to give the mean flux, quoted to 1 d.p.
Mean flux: 34.8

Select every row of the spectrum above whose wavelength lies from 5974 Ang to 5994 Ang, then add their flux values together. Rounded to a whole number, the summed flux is 489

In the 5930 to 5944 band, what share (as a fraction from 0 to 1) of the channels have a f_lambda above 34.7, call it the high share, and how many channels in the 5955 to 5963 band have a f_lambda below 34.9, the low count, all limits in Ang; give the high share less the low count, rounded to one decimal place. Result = -3.4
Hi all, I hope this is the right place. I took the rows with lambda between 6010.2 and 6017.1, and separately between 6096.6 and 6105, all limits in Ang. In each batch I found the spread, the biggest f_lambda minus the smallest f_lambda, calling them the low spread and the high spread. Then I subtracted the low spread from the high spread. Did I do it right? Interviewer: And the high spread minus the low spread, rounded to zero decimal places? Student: 7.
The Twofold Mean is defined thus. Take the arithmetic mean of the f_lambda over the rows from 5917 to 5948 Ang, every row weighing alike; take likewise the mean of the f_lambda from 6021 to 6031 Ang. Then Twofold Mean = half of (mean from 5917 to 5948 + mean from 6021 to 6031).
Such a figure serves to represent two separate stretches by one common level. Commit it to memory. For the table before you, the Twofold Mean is 35.8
